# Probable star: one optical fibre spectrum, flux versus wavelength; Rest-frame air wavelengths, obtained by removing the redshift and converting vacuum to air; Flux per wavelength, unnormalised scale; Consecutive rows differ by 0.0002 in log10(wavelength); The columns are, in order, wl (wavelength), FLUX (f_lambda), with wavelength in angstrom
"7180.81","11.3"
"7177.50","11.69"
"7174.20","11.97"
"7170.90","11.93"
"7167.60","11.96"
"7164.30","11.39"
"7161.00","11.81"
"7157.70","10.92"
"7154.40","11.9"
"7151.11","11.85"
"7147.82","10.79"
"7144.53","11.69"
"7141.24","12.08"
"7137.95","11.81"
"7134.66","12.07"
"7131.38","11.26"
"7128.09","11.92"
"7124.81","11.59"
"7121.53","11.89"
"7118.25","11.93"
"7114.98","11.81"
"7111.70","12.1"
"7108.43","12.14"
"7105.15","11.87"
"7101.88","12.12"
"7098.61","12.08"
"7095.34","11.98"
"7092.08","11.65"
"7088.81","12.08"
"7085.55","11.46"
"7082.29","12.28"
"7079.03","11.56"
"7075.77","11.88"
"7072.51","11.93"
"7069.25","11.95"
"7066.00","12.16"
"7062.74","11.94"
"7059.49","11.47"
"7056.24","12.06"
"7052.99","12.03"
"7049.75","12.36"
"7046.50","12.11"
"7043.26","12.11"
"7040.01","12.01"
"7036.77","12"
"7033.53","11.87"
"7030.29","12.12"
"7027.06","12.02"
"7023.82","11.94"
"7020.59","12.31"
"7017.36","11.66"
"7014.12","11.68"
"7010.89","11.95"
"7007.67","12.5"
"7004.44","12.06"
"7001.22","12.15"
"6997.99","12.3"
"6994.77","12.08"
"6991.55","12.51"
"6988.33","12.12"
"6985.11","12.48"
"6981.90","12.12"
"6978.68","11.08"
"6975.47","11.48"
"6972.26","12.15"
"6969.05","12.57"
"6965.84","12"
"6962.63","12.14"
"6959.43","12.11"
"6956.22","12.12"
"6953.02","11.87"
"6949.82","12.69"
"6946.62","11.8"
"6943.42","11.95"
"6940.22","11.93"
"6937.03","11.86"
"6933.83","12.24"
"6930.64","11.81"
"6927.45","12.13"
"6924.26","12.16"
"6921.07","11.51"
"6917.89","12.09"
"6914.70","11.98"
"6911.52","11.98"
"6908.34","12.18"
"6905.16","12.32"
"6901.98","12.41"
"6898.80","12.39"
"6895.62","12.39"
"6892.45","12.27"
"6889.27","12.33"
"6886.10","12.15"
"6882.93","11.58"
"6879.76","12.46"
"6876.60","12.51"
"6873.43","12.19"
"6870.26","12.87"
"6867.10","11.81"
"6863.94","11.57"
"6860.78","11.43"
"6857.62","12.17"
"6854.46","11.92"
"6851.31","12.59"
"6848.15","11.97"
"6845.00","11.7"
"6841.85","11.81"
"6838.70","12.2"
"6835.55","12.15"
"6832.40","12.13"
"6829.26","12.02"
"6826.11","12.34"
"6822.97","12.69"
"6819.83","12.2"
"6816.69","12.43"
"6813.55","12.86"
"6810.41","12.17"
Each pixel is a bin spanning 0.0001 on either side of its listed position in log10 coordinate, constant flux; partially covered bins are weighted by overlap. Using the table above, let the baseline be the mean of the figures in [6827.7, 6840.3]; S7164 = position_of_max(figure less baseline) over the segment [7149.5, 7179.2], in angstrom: 7174.20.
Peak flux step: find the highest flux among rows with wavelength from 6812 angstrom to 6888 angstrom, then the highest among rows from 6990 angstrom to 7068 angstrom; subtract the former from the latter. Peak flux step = -0.36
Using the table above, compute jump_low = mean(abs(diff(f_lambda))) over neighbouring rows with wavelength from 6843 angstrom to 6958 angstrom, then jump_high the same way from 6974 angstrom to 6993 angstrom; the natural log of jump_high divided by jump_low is 0.4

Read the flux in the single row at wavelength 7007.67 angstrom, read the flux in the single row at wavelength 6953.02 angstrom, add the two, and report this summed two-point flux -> 24.4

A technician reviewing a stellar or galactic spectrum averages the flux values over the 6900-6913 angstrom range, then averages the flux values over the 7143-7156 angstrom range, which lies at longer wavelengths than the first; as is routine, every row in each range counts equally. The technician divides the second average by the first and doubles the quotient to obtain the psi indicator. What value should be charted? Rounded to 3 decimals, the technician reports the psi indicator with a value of 1.891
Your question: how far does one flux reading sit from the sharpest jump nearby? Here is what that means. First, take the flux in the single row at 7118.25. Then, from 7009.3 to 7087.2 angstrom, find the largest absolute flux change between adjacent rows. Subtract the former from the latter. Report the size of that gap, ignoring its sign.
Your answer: 11.1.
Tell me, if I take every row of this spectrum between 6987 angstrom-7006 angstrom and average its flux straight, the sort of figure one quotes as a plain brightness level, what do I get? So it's 12.20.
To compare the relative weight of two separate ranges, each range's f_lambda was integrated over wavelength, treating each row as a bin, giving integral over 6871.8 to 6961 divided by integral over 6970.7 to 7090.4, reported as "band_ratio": 0.75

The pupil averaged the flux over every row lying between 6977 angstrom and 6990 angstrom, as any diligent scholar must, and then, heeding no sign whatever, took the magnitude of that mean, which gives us 11.95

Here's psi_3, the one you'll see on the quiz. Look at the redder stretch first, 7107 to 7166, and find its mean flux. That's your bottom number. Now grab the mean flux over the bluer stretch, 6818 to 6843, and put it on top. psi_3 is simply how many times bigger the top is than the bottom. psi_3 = 1.04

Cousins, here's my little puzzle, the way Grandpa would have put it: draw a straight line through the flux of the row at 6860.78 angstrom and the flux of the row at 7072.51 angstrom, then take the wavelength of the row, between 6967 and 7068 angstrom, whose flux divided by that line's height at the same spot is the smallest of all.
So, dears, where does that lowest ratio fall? 6978.68 angstrom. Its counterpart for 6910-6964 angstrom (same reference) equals 6921.07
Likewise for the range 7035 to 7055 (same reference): 7052.99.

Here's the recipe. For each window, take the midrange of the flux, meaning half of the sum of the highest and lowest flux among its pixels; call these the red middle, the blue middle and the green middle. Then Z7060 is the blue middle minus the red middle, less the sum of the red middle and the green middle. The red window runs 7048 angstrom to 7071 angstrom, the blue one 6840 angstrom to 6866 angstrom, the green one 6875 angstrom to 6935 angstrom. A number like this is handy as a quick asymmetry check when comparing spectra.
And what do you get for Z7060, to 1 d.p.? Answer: -23.8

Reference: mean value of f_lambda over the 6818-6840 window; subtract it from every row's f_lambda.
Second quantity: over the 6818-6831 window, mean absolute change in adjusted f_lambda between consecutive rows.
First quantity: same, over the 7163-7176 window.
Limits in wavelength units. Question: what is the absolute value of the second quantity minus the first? 0.17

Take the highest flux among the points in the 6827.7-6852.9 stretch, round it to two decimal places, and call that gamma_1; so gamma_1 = 12.59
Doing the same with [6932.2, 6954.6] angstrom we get 12.69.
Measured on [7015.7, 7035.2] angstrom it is 12.31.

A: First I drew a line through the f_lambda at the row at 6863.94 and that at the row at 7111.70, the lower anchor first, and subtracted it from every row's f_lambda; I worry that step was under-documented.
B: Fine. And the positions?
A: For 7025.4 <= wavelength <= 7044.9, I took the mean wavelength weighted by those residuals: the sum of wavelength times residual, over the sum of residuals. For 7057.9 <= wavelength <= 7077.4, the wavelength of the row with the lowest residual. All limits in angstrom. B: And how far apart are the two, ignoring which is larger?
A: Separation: 24.3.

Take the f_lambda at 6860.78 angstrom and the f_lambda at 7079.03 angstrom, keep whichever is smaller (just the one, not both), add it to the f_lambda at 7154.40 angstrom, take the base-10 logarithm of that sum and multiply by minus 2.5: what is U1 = -3.420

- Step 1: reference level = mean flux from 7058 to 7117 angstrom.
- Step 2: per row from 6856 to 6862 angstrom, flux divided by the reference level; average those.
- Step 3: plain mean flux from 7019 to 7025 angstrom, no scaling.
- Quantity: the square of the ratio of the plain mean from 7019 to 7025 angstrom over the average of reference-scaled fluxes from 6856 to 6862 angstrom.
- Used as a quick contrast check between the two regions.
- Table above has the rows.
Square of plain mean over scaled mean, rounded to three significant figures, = 150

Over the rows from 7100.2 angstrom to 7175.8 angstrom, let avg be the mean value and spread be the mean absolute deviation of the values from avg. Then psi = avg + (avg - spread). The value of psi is 23.29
